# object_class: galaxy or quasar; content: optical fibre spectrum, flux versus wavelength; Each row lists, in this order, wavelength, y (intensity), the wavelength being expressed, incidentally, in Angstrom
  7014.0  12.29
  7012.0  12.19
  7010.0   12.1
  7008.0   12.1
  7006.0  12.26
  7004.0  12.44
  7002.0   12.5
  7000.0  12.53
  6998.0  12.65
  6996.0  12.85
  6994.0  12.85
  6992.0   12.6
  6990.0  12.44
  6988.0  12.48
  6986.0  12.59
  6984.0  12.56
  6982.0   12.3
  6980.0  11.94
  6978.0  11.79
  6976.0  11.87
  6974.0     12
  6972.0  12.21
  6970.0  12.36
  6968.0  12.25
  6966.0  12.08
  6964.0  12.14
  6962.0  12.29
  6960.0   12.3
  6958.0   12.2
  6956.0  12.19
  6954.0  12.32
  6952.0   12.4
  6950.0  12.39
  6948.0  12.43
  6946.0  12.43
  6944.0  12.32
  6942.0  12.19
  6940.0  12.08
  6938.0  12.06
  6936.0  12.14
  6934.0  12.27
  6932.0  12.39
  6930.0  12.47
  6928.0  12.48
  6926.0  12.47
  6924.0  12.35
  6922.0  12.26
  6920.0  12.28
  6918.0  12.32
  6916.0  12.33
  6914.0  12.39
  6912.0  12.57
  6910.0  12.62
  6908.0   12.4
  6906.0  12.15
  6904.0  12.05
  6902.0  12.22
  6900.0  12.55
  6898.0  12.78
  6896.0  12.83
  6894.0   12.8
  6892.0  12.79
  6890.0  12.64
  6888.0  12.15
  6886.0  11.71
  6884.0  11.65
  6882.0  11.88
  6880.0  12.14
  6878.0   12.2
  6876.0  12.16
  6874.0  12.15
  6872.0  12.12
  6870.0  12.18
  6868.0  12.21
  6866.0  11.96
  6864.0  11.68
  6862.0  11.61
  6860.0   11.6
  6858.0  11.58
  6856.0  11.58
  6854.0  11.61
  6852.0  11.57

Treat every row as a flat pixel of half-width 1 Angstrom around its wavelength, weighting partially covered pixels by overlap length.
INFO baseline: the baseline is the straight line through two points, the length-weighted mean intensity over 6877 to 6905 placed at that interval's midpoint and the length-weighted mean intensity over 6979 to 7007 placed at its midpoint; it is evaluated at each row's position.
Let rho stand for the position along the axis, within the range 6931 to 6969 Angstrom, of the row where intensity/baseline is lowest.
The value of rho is 6966.0 Angstrom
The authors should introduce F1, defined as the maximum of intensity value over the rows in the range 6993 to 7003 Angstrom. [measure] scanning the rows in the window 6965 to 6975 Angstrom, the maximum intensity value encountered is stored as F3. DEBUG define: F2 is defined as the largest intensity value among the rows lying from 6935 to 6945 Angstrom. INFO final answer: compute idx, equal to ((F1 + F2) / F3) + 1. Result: 3.04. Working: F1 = 12.85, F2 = 12.32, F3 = 12.36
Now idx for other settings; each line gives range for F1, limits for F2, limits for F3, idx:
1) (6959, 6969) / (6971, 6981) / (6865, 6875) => 3.01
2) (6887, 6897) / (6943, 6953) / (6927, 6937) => 3.02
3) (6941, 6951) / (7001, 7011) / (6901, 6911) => 2.98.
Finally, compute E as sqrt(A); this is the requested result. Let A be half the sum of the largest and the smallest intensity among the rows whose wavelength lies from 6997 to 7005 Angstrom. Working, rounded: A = 12.5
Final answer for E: 3.542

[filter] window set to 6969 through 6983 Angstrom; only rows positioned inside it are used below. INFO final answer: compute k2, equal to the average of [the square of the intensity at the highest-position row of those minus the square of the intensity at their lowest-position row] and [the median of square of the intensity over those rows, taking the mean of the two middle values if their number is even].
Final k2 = 71.3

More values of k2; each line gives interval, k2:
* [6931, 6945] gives 73.4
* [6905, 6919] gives 78.8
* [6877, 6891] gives 79.2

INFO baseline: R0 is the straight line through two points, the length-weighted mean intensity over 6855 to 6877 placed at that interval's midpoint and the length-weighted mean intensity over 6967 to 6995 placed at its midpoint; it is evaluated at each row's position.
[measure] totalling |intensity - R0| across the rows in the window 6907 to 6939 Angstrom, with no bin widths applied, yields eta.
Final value 4.4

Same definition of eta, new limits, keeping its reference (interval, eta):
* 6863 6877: 1.5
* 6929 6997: 6.3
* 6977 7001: 3.3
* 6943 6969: 1.6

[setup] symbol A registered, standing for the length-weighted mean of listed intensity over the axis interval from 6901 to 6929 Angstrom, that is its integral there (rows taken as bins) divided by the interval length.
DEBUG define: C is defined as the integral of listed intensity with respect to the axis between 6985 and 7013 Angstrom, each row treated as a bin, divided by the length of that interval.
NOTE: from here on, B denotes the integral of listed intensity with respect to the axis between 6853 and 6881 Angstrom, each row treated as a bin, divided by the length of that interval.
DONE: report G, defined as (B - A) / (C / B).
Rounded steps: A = 12.3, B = 11.9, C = 12.47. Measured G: -0.4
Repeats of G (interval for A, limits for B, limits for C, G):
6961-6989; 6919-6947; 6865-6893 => 0.1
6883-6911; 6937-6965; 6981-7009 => -0.1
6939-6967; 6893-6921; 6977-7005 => 0.2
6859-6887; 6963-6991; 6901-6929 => 0.3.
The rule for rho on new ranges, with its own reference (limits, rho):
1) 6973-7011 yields 6978.0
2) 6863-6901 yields 6884.0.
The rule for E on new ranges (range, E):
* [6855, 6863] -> 3.405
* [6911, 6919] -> 3.528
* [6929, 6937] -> 3.508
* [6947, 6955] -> 3.518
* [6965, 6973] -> 3.496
